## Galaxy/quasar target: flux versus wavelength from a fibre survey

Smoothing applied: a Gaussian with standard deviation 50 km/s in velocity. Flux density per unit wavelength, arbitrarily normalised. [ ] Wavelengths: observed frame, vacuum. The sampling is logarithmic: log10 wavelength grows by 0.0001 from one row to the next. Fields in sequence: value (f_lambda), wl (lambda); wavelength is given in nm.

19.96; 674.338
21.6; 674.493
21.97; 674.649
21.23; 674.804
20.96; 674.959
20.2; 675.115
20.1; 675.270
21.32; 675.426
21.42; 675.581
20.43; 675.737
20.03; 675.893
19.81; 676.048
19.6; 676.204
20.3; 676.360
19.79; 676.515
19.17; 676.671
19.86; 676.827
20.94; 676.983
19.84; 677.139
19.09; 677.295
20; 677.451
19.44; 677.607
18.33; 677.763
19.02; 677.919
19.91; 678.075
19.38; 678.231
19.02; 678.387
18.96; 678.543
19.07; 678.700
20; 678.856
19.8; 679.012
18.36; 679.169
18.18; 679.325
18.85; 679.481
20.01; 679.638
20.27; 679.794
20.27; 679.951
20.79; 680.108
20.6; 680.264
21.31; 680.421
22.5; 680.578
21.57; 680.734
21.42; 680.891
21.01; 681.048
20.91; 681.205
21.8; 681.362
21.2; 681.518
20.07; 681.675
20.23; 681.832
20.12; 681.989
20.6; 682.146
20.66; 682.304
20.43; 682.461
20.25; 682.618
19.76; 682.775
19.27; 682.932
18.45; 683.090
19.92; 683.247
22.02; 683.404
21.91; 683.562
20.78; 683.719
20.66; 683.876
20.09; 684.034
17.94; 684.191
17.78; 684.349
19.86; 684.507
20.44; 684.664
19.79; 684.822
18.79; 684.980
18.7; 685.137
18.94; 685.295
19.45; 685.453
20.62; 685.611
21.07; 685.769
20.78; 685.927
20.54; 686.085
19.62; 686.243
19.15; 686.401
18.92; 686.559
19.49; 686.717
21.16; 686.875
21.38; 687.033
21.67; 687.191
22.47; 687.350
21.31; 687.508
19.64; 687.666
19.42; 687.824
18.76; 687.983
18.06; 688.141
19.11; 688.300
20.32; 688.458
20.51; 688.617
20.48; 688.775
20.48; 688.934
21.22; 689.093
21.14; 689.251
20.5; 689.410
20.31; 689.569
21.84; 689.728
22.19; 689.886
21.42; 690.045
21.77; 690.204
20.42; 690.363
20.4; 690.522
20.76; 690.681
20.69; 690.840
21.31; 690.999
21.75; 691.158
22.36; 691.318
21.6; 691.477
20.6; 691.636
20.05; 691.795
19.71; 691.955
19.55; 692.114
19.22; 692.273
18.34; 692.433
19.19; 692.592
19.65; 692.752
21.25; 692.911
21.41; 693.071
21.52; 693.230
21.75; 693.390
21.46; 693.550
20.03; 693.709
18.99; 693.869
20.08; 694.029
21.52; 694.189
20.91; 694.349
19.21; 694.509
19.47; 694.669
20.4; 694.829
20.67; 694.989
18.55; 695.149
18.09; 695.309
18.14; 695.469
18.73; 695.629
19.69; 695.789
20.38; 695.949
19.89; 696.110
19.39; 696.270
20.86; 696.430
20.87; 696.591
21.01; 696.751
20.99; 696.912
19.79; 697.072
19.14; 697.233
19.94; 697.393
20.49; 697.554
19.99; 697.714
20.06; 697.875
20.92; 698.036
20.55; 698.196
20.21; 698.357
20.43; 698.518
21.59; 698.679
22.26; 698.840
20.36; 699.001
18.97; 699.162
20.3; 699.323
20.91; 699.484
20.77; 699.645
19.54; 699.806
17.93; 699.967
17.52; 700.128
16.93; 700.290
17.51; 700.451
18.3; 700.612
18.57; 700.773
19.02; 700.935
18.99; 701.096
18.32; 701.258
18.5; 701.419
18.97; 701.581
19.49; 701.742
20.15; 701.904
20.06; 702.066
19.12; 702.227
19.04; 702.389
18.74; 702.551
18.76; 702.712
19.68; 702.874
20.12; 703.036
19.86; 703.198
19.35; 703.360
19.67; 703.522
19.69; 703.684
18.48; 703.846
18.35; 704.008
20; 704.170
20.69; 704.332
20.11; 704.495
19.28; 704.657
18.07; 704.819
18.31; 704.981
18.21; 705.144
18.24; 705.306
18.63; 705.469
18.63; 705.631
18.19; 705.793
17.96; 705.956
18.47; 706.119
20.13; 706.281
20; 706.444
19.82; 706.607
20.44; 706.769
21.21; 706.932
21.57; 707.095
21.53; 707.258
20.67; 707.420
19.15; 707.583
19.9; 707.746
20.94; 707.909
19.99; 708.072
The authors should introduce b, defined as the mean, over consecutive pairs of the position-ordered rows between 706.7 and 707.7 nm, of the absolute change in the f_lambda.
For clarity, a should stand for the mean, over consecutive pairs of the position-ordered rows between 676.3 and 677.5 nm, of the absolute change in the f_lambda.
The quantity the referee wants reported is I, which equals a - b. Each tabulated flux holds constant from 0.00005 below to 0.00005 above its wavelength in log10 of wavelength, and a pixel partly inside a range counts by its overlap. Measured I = 0.10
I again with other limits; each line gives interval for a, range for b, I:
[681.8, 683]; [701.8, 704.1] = -0.11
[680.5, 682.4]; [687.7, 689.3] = -0.06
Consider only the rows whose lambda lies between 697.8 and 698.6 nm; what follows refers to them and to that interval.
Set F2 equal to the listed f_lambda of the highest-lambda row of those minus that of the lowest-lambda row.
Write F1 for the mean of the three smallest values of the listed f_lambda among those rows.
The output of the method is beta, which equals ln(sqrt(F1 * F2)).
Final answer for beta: 1.0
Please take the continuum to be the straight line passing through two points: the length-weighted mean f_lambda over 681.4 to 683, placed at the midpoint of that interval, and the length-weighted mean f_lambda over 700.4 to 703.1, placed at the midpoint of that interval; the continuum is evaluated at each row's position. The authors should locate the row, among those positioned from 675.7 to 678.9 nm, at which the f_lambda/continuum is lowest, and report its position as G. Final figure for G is 677.763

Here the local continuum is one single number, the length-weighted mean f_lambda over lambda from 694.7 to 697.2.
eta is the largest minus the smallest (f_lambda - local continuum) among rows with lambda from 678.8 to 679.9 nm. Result 2.1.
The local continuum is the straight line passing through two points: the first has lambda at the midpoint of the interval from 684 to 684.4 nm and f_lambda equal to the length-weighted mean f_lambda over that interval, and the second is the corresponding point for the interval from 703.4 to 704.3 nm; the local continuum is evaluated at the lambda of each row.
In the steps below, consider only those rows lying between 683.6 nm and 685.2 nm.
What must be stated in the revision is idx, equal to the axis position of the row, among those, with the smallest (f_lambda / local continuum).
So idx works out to 684.349 nm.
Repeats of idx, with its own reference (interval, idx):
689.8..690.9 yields 690.522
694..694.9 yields 694.509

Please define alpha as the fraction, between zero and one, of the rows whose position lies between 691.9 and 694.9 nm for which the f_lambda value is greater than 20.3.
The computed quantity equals 0.42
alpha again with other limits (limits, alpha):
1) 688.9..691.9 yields 0.95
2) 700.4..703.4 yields 0.00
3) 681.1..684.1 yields 0.53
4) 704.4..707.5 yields 0.26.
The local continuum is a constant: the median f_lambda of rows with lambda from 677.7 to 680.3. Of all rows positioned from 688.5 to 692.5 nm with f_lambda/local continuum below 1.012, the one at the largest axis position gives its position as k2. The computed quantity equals 692.433 nm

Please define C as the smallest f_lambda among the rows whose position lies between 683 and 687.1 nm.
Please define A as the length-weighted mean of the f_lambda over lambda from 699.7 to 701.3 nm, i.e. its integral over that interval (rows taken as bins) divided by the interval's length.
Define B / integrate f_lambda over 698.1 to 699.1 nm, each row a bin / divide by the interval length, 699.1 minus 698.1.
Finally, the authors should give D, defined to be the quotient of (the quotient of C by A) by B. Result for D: 0.047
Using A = 18.3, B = 20.9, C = 17.78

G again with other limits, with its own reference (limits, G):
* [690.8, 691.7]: 691.636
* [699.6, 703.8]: 700.290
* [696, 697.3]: 697.233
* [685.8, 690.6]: 688.141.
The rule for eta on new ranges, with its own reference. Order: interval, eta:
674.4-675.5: 1.9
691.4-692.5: 3.3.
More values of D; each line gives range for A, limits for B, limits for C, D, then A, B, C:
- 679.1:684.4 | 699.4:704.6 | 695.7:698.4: 0.049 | 20.3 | 19.2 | 19.14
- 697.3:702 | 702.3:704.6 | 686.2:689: 0.047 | 19.6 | 19.5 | 18.06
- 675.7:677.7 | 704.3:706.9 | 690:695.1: 0.048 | 19.8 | 19.1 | 18.34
